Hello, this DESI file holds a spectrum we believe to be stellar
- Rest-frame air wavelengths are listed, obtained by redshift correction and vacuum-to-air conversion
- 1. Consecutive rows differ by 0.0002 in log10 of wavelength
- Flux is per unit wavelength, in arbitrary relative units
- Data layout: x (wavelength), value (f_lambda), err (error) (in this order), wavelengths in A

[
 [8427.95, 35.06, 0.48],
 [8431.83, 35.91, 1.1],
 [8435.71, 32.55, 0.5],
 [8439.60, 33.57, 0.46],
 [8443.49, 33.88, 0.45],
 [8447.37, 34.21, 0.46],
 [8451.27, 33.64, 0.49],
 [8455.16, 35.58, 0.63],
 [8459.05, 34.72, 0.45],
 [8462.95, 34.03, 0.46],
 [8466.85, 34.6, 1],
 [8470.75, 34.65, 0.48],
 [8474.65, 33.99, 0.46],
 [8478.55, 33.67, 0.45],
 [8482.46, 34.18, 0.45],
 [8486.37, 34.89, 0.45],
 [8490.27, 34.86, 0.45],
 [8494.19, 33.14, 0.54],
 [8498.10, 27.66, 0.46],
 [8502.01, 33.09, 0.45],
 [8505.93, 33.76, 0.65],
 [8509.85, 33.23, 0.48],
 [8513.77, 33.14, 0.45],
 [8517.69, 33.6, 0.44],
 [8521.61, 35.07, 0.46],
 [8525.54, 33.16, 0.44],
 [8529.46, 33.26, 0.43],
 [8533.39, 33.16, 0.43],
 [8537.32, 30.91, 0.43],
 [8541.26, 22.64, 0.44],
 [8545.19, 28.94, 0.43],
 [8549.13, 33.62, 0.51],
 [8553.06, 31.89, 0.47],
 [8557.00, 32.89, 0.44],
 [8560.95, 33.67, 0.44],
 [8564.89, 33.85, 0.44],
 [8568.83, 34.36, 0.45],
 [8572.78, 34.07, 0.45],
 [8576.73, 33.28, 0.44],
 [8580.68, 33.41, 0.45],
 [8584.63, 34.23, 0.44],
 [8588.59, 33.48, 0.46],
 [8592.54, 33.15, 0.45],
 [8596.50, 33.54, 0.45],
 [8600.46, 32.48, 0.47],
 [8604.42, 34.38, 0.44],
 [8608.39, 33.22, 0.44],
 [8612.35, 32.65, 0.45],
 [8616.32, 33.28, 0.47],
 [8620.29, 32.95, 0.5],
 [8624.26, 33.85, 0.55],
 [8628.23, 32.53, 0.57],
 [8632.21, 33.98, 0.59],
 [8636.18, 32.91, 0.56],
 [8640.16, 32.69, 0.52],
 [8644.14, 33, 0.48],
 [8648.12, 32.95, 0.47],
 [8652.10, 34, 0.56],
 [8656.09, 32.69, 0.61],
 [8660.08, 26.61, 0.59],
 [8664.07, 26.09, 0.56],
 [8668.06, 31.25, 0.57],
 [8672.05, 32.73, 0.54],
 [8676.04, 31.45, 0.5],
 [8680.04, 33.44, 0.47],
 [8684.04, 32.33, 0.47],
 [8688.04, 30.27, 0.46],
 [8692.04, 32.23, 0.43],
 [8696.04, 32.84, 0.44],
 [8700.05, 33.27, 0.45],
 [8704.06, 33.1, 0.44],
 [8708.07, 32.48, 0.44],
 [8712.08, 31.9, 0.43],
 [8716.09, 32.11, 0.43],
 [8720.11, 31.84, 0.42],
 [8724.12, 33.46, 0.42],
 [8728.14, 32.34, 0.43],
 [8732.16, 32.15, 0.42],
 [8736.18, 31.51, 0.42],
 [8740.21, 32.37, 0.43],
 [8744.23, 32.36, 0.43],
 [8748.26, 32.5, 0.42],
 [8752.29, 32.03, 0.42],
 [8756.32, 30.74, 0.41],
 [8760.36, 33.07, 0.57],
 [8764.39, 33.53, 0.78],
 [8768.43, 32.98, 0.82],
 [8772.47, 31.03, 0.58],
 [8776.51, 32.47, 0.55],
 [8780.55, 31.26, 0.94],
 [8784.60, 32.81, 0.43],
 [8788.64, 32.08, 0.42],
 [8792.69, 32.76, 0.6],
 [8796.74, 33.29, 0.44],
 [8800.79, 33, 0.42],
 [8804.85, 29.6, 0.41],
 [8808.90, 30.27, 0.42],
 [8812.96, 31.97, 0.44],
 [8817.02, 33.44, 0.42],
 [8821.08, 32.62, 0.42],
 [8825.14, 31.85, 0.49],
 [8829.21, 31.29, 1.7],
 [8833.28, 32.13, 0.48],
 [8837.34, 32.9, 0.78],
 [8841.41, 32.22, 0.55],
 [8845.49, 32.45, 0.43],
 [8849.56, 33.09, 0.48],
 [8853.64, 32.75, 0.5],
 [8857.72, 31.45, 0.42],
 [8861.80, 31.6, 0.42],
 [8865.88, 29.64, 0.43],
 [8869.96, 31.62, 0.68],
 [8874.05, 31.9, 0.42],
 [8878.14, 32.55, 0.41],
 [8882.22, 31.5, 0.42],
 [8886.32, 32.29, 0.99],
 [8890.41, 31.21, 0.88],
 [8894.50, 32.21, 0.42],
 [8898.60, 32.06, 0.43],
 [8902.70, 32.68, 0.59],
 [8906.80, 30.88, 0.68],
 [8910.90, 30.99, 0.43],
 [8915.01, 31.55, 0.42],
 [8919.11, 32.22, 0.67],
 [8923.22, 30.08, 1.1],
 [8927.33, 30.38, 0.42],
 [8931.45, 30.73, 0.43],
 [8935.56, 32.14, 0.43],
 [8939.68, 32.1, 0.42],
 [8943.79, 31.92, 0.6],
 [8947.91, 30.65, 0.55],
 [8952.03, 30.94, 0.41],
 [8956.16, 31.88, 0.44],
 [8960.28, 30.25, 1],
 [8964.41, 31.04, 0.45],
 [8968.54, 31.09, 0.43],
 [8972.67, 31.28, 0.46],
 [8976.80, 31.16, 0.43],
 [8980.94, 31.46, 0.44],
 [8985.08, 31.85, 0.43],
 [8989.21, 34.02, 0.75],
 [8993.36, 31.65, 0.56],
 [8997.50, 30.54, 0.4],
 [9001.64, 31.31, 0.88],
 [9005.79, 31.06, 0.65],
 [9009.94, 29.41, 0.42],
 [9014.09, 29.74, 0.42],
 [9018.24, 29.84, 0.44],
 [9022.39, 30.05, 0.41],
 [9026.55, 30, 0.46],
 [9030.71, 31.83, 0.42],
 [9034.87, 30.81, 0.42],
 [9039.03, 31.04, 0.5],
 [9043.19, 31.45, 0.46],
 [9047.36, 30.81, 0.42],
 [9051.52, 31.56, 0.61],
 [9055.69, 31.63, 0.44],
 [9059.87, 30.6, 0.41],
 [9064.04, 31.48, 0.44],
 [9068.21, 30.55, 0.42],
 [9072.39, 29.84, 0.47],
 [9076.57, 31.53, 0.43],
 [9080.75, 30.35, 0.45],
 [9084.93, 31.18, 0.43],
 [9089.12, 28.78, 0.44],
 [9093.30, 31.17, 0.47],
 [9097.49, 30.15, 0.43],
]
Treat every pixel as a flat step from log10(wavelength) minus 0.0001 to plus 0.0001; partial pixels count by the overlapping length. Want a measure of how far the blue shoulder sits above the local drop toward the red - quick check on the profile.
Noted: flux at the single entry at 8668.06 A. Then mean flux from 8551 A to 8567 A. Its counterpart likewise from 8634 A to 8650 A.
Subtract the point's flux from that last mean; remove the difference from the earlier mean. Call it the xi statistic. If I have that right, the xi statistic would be 31.4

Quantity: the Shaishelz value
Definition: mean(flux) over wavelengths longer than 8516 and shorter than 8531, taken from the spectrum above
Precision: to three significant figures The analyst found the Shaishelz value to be 33.8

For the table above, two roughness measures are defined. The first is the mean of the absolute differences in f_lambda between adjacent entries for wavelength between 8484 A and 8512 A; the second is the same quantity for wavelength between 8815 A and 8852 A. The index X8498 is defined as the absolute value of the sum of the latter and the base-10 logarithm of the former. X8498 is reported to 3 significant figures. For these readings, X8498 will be 1.03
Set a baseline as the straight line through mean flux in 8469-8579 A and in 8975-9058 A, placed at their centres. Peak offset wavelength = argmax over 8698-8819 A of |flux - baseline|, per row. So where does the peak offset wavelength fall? 8804.85 A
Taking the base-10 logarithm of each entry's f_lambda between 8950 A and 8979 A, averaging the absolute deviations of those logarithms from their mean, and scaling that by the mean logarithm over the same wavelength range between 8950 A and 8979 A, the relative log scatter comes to 0.0028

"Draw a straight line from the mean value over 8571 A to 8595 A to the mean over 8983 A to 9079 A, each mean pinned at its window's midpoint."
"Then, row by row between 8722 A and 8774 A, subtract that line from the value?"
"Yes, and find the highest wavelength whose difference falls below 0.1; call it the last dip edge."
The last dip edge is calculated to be 8772.47 A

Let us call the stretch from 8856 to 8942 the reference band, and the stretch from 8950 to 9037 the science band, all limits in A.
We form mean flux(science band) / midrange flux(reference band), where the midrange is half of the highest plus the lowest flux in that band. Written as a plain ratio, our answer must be 1.00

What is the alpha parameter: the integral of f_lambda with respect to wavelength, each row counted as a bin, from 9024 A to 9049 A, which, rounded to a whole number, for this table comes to 774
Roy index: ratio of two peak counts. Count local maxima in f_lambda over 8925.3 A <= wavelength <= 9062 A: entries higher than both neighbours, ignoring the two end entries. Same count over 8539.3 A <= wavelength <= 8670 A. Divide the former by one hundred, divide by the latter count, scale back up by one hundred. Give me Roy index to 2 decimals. 0.90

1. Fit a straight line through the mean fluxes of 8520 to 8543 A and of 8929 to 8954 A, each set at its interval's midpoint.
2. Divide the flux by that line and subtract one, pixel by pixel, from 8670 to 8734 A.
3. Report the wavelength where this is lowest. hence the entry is 8688.04 A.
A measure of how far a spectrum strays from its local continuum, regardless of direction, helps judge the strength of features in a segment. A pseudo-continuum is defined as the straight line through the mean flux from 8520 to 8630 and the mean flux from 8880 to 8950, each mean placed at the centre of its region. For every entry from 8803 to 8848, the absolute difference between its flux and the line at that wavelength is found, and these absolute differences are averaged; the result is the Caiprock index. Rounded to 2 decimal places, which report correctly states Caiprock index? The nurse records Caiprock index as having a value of 0.86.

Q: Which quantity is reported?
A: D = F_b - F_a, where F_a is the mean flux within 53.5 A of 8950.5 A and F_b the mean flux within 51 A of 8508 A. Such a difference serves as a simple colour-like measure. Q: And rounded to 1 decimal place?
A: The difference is 1.4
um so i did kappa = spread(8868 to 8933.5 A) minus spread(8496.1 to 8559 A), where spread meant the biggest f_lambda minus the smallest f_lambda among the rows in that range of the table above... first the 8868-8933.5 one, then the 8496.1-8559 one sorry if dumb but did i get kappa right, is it -10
